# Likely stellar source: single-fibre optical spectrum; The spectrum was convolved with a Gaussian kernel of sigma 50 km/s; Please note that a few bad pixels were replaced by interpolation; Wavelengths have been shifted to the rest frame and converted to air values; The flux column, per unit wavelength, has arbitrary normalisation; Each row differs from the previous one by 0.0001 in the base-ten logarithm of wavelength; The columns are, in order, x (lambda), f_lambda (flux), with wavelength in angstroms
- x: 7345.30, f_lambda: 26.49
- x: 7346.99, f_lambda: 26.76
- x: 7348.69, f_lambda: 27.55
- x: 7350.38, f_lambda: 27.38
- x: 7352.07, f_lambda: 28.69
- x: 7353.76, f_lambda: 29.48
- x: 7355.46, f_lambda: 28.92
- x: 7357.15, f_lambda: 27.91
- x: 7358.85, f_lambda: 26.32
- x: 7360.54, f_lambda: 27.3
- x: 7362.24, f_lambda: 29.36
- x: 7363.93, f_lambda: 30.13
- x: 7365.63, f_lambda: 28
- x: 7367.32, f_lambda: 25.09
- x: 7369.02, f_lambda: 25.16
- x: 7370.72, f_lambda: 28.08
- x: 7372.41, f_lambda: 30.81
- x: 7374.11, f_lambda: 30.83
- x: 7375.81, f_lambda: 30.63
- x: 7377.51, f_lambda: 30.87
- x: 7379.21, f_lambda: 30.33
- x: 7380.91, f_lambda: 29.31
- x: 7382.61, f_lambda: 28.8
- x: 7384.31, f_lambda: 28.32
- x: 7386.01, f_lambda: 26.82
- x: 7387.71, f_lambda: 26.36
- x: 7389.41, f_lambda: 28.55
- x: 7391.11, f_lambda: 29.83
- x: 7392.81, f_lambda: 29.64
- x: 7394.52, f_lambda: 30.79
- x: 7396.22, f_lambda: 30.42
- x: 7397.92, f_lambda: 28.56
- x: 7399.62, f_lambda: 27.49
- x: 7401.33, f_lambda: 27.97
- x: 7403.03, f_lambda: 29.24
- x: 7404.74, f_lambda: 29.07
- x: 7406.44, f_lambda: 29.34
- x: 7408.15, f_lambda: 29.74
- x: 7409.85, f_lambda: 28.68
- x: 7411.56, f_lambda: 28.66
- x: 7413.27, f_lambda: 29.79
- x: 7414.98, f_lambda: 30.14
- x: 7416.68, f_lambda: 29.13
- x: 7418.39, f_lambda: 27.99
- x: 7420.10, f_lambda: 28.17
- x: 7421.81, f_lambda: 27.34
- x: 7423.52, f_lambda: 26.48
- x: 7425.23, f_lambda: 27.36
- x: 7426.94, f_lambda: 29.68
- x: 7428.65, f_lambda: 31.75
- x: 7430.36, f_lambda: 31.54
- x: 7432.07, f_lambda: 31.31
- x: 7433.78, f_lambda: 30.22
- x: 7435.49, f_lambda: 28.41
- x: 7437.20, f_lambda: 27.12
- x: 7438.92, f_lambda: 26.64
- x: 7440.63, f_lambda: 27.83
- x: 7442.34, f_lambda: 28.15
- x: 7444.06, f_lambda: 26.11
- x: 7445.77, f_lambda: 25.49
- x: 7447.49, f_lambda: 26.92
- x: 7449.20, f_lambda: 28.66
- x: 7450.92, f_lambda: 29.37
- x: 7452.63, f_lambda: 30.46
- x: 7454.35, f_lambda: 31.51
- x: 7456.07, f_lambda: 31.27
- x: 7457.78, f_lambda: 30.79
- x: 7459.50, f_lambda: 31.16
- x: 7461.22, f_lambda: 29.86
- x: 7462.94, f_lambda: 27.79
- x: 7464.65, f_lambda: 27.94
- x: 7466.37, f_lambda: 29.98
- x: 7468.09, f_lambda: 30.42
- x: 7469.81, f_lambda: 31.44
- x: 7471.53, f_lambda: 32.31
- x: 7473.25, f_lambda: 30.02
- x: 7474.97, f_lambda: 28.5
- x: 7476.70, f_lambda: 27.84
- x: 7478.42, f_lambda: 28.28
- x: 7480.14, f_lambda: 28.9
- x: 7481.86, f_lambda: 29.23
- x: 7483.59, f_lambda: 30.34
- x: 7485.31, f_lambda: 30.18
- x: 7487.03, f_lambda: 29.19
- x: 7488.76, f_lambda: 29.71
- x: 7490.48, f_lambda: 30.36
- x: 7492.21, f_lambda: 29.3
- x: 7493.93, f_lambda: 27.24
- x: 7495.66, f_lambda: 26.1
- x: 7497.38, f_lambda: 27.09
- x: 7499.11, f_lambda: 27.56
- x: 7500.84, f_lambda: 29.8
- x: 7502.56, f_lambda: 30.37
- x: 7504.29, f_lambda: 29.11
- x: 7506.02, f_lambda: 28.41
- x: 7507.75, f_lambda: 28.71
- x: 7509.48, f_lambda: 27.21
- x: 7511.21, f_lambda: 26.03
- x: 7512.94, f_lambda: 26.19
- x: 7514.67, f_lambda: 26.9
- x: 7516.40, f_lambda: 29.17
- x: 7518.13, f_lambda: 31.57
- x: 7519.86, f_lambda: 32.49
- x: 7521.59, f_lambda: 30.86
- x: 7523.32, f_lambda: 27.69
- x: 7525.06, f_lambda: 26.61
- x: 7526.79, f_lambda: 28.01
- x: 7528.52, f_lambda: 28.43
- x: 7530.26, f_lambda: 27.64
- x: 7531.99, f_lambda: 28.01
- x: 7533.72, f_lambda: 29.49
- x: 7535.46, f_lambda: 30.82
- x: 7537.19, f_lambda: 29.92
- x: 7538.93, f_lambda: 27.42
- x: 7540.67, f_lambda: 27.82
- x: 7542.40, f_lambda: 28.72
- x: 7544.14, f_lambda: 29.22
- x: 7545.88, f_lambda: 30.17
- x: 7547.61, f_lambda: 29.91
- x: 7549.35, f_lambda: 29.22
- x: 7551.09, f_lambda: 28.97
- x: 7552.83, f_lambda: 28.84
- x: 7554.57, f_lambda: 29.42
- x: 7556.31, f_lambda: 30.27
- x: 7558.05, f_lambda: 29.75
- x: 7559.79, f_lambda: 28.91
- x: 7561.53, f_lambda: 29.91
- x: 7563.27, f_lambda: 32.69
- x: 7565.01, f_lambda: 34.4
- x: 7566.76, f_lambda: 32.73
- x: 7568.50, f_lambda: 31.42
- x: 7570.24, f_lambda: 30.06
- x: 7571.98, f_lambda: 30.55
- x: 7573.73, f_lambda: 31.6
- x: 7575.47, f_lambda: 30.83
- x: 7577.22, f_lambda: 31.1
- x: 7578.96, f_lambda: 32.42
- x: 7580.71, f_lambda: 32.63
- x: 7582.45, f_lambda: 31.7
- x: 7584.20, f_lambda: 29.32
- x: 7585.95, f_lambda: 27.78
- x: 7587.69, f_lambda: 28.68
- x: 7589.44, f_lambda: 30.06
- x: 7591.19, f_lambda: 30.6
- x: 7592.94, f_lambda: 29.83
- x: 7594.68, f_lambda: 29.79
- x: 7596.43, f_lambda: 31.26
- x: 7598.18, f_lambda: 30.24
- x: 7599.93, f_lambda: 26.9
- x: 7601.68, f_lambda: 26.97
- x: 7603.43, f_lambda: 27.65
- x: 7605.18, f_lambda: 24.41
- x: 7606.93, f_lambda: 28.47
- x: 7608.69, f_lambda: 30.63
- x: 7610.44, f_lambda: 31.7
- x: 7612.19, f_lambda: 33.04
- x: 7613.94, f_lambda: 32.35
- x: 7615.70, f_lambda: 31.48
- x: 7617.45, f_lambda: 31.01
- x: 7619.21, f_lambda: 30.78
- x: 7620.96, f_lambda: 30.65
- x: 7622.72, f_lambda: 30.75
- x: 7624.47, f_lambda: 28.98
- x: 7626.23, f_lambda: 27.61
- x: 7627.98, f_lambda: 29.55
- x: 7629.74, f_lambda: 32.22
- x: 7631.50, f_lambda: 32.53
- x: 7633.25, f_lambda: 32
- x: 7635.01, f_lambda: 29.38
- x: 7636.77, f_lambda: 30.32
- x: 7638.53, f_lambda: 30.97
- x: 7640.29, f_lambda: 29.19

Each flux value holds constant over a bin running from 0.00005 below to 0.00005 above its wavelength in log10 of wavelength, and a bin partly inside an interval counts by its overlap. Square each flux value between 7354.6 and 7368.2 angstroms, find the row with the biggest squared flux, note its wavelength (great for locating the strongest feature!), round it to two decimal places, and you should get 7363.93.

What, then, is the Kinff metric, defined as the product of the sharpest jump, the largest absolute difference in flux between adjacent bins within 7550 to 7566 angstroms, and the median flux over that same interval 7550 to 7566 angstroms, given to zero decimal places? 83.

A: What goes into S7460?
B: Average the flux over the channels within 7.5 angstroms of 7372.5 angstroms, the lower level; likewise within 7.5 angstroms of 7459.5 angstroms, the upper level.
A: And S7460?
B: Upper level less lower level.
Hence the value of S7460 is 1.2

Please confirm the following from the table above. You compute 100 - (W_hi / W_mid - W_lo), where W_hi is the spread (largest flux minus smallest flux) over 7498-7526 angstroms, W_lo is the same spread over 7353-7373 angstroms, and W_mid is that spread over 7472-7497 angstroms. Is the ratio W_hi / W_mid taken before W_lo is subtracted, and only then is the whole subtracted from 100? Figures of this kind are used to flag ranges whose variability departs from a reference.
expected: 104.2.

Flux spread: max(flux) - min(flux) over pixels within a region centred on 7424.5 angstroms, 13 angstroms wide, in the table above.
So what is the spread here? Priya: 5.3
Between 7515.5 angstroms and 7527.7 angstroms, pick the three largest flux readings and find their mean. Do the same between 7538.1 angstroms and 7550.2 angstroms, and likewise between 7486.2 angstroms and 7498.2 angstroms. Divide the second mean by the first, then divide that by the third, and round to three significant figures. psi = 0.0316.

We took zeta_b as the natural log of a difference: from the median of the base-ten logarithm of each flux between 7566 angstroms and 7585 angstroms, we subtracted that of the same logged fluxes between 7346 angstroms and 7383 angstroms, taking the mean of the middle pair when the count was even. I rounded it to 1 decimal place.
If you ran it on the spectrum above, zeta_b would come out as -3.3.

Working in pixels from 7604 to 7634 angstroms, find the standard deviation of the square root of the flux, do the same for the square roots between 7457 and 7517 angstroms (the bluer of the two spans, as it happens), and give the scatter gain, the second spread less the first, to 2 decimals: -0.05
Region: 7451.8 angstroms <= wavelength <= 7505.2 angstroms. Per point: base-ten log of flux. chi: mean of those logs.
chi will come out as 1.47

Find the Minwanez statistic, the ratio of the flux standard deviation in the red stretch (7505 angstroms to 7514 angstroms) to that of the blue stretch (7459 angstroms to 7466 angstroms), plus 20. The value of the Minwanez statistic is 20.8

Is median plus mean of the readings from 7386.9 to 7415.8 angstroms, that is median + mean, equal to 58.3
